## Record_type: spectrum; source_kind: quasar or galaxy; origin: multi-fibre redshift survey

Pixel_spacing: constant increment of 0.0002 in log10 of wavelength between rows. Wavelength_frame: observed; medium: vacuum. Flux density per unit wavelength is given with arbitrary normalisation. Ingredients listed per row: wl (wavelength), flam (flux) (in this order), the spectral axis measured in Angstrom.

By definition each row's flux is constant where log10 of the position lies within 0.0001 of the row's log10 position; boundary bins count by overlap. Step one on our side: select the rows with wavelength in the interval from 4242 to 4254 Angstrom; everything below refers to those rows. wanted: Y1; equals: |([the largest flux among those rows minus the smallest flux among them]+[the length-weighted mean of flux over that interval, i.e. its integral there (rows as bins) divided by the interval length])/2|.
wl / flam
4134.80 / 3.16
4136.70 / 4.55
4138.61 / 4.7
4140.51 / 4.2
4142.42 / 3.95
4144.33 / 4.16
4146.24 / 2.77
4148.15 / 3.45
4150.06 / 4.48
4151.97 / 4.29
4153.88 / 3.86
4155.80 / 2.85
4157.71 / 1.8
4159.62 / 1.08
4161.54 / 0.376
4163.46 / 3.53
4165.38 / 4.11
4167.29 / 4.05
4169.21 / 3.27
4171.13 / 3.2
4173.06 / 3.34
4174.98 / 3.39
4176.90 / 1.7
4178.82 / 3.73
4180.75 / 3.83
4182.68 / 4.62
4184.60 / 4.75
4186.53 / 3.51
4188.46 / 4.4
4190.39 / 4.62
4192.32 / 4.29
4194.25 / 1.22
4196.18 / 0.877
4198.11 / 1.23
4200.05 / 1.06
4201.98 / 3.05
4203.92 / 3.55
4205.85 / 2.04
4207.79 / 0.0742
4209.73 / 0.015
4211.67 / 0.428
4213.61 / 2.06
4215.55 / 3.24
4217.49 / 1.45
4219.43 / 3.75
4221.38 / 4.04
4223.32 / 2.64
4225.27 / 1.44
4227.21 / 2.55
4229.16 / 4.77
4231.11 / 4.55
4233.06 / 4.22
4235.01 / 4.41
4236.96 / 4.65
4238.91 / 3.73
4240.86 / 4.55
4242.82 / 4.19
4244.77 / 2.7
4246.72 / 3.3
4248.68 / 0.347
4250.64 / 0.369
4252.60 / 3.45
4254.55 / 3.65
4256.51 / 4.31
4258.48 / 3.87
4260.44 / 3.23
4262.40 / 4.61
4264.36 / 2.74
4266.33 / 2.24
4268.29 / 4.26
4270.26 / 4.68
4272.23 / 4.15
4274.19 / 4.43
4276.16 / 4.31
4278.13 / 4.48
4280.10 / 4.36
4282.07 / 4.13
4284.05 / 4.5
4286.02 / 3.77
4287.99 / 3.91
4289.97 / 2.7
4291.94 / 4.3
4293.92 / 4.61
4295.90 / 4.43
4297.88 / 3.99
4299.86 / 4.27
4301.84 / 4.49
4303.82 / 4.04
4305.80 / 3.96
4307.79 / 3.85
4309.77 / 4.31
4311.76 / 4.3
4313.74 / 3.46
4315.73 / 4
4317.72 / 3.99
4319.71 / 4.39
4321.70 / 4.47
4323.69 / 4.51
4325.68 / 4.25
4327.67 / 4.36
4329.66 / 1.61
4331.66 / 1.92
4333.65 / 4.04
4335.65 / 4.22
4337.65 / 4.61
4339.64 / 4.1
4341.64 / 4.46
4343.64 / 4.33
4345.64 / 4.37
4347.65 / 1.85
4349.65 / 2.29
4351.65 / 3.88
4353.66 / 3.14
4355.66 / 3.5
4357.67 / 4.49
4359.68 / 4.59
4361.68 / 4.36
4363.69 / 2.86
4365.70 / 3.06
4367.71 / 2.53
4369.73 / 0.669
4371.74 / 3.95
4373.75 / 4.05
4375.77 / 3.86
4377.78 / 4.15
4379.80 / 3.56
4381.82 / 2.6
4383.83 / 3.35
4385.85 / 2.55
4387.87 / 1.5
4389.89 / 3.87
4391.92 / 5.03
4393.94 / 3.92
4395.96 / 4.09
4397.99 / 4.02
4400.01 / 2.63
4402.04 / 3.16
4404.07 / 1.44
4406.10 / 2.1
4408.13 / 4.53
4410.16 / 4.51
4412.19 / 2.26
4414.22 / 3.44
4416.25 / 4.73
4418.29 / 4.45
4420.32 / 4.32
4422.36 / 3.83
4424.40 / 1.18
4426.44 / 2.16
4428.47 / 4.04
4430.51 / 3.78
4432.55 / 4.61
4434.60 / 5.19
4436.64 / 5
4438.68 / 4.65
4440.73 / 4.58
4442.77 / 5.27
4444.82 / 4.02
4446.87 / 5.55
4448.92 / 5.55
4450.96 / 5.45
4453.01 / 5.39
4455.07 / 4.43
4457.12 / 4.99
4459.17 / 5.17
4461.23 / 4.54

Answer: 3.13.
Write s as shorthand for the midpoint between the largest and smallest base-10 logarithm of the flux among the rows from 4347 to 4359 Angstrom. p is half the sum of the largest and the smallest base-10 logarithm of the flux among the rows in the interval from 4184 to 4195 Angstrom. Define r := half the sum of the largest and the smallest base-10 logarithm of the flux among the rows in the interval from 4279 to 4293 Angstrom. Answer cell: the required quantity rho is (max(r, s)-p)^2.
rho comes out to 0.026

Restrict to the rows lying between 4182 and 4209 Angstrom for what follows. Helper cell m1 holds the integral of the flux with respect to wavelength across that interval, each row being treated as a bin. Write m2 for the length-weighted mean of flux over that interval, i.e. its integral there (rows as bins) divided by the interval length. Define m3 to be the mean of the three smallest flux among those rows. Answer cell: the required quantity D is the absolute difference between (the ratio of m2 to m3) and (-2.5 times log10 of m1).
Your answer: 8.8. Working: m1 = 75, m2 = 2.8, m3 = 0.7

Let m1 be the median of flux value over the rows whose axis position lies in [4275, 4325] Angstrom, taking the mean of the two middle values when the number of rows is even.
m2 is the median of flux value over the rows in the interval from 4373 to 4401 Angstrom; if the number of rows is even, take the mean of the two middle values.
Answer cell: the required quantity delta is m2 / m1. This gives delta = 0.9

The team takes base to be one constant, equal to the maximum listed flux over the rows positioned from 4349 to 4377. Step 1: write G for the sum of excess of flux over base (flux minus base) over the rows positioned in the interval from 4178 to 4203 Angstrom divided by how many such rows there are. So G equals -1.42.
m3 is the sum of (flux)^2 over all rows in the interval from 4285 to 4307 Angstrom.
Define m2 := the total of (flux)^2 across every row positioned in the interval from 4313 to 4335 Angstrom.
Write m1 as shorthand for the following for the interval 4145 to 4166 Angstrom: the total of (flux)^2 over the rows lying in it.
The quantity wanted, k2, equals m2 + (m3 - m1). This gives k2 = 231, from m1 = 115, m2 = 163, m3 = 182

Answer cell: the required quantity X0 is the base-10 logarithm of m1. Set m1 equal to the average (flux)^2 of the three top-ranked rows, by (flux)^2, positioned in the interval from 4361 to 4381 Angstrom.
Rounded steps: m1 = 17.5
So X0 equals 1.24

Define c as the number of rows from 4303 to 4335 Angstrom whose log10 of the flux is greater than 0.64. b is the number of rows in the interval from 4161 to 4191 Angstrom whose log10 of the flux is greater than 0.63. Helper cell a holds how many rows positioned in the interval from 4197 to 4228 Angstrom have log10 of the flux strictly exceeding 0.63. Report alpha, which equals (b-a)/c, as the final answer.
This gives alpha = 1.3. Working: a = 0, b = 4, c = 3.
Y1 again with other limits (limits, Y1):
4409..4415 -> 2.84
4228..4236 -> 2.50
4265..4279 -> 3.24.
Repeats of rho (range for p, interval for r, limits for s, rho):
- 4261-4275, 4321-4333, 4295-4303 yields 0.014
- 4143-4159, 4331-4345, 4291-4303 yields 0.032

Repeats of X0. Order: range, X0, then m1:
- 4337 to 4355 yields 1.30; 20.1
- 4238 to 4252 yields 1.24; 17.4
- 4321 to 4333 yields 1.30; 19.8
